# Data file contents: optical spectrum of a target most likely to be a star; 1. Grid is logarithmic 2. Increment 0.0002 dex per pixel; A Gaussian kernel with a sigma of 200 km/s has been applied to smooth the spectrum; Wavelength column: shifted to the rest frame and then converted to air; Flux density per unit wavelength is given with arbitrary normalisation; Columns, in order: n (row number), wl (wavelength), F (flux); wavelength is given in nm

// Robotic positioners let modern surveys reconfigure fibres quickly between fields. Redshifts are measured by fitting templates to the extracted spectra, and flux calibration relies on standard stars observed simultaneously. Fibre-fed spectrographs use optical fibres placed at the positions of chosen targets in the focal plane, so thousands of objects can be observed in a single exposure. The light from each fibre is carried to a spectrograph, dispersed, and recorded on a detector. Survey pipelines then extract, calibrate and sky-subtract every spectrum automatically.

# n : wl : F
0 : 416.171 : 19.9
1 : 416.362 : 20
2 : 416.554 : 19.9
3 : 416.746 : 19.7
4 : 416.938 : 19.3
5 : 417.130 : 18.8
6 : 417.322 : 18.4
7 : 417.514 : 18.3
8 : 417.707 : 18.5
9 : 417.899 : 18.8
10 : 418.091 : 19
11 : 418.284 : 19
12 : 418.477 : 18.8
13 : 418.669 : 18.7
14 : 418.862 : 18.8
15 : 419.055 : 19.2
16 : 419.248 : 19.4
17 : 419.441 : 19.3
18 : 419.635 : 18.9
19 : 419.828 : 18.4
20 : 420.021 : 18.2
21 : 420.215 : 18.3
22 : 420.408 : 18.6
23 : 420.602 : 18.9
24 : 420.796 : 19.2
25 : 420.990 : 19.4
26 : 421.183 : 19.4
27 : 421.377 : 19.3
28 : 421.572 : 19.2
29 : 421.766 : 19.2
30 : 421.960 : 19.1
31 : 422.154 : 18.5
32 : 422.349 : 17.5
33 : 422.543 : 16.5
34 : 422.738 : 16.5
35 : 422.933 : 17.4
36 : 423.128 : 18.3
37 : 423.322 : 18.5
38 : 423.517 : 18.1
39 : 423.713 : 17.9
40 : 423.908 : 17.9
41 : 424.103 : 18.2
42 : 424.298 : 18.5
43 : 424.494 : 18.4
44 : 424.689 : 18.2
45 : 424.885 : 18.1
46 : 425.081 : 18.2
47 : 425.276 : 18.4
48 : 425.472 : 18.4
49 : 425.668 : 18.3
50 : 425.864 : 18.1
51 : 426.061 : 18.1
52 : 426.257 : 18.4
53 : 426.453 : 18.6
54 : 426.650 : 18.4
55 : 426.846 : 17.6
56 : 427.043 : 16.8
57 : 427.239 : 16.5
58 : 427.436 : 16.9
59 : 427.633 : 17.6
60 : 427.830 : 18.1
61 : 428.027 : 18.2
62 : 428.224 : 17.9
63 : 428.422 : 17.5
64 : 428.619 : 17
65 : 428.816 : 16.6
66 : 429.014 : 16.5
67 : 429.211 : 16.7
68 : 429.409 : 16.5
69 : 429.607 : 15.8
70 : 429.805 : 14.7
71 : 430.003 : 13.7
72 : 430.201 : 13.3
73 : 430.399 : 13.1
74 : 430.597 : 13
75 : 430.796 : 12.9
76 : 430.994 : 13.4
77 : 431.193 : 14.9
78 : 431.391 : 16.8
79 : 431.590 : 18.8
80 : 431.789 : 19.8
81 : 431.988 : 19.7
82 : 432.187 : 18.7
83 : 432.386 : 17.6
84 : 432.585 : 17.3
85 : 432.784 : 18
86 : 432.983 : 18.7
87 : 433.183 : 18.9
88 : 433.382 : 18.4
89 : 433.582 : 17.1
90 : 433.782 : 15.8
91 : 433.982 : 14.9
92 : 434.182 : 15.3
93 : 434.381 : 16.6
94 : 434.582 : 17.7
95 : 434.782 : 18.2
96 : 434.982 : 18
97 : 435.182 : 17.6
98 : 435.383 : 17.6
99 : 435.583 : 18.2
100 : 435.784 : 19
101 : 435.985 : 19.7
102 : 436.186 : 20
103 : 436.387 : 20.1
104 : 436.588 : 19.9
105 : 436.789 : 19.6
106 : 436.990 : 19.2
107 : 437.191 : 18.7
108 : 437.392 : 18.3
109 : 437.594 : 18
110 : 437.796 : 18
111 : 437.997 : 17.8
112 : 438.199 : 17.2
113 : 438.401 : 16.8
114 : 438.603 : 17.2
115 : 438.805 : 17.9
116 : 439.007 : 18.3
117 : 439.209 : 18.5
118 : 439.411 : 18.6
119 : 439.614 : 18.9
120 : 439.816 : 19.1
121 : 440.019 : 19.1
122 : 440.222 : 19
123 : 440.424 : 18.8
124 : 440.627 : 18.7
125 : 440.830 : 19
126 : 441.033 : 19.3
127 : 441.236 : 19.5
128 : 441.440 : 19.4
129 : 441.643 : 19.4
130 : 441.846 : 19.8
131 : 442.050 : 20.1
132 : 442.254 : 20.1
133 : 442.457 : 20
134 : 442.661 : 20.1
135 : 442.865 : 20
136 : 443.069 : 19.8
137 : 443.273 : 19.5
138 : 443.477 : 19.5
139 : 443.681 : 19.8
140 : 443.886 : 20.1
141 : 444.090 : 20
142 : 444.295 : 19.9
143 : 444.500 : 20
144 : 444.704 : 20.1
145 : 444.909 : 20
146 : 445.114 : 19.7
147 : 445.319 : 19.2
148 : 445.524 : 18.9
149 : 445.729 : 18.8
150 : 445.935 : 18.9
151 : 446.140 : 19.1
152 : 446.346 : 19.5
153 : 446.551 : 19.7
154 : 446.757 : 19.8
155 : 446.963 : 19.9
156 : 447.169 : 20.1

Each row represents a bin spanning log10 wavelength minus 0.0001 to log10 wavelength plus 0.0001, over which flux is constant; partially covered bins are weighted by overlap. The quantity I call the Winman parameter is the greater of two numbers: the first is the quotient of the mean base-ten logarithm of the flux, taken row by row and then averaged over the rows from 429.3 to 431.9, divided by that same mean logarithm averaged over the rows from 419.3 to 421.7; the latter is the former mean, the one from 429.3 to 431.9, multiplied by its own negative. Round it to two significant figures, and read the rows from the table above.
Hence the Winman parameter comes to 0.92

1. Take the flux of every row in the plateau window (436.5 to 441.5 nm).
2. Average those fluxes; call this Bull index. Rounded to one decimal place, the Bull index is 18.6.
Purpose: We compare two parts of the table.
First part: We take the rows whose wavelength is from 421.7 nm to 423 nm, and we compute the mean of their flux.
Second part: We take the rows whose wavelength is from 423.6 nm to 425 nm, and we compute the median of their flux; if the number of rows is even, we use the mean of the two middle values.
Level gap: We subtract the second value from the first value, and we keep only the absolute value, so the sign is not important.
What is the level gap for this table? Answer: 0.4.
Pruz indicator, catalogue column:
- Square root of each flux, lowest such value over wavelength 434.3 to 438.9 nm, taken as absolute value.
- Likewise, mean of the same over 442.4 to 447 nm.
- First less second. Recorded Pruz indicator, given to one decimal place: -0.4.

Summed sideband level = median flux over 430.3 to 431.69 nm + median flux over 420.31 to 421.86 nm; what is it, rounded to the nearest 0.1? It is 32.6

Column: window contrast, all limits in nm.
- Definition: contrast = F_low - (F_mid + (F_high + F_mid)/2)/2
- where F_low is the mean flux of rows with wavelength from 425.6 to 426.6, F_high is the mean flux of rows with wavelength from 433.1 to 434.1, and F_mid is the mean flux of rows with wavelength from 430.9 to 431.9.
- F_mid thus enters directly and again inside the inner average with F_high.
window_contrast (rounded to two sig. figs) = 1.5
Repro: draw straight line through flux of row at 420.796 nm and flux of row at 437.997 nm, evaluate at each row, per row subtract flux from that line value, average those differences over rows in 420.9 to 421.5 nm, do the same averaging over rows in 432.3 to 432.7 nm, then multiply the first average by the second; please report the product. -0.2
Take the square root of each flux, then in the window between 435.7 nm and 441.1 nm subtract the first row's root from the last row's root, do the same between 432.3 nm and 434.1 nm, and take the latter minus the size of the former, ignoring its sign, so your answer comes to -0.4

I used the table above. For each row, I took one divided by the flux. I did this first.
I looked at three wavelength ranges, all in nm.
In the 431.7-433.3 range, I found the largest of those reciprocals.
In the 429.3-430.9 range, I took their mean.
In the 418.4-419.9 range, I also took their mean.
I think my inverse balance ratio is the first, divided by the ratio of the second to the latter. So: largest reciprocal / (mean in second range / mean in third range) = 0.0428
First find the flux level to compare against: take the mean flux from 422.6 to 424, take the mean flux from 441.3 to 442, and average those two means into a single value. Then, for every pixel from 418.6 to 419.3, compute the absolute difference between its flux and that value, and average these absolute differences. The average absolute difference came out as 0.36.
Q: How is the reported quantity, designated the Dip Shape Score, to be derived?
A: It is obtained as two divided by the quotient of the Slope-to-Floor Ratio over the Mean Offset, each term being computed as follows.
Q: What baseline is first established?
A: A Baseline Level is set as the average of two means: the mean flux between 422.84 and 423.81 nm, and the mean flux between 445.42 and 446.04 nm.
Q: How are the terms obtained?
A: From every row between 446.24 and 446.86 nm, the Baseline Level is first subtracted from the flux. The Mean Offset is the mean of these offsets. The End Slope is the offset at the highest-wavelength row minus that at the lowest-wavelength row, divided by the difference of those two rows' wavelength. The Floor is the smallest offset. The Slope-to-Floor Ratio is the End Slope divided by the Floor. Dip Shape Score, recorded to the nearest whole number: 3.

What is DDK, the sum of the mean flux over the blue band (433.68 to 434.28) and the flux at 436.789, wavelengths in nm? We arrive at 34.9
